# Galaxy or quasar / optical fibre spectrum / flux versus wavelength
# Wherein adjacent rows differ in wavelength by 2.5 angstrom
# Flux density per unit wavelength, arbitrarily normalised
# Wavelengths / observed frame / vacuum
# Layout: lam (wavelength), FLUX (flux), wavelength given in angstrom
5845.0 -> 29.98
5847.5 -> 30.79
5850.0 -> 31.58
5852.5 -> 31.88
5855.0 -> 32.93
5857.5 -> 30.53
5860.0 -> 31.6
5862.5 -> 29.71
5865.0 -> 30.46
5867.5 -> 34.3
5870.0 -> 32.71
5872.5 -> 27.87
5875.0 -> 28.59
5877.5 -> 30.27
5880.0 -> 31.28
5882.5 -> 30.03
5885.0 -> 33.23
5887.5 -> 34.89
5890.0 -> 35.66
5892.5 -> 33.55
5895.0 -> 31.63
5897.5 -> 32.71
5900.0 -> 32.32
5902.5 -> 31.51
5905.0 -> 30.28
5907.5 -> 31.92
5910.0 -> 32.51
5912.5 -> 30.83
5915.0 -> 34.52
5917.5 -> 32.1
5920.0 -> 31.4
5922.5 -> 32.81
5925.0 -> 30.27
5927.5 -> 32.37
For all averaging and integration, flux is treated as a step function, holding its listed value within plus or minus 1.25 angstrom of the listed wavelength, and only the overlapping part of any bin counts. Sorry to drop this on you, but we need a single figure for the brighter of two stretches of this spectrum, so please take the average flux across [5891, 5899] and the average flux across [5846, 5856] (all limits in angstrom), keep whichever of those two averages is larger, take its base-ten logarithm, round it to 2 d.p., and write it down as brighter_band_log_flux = 1.51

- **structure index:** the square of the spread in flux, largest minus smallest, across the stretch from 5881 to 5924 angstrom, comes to 32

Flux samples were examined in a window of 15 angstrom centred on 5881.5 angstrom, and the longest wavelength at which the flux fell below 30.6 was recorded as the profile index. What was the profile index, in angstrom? 5882.5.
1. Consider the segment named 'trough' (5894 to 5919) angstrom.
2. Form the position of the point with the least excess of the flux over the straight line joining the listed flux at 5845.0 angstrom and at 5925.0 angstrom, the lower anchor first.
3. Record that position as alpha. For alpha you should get 5905.0 angstrom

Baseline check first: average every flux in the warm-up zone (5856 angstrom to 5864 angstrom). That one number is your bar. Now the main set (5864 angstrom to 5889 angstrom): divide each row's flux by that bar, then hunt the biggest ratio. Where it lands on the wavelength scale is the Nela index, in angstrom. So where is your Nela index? 5887.5 angstrom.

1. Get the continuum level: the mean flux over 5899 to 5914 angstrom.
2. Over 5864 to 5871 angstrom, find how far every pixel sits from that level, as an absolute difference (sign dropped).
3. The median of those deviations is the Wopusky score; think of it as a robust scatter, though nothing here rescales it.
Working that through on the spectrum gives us 1.1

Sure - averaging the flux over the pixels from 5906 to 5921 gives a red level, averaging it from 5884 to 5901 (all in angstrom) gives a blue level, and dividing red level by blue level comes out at 0.96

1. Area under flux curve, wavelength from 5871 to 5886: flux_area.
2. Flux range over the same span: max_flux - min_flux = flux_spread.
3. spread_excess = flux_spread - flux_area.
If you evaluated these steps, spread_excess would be -448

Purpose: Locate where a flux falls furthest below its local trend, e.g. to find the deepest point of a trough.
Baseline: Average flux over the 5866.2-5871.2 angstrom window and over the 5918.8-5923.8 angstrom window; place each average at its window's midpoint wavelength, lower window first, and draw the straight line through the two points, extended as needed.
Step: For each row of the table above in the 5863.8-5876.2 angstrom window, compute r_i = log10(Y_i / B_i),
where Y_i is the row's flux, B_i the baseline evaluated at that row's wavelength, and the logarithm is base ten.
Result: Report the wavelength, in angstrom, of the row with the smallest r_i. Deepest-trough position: 5872.5 angstrom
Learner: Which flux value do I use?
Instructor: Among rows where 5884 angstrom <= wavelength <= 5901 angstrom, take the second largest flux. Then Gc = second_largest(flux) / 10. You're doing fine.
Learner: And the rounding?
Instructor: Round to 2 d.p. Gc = 3.49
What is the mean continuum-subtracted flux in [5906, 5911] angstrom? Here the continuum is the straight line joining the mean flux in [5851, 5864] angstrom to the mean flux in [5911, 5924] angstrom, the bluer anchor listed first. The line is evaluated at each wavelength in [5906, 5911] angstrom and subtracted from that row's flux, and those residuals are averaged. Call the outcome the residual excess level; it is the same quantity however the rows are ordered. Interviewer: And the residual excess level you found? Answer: 0.0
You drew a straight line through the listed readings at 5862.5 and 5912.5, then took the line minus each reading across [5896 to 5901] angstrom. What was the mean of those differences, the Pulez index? -2.0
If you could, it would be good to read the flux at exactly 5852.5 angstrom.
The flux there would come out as 31.88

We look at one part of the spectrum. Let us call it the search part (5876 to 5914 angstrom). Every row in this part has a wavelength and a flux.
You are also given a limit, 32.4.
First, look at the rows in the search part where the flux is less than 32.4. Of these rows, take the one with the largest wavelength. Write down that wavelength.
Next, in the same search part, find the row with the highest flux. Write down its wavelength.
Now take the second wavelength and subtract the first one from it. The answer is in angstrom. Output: -22.5 angstrom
